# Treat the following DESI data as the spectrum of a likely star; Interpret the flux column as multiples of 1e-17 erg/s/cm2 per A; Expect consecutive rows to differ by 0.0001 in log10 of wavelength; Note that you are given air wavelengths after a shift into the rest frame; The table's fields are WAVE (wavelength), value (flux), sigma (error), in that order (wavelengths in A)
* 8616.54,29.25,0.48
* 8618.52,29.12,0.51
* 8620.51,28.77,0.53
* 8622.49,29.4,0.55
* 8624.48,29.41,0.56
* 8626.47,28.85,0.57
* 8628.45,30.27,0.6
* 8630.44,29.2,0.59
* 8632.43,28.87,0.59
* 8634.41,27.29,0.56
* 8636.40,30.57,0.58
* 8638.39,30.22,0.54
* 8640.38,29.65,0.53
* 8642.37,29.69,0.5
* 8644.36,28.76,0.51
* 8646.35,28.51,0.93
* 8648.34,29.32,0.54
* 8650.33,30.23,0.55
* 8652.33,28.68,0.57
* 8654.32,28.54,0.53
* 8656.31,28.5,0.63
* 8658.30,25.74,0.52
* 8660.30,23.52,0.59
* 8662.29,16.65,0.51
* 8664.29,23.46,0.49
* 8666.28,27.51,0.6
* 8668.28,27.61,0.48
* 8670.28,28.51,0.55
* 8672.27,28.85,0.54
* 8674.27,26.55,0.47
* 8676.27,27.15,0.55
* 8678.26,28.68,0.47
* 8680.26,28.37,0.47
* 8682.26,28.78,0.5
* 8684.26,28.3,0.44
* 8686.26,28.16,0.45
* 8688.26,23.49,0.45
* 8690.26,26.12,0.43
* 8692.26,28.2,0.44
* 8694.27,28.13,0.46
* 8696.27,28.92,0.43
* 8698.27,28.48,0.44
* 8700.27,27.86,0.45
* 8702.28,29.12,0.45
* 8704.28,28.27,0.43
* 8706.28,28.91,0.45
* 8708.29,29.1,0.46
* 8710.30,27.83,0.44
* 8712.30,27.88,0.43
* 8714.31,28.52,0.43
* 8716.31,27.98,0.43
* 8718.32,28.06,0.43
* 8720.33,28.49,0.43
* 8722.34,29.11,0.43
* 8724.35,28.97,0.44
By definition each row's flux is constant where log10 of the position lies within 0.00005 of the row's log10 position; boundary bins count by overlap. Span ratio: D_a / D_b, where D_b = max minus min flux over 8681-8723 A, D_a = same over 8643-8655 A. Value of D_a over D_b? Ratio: 0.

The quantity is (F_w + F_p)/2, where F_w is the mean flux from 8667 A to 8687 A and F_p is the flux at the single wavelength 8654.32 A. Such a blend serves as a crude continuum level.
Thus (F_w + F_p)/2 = 28.3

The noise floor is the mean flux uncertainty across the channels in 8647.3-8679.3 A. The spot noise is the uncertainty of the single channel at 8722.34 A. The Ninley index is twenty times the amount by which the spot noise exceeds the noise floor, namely -2.1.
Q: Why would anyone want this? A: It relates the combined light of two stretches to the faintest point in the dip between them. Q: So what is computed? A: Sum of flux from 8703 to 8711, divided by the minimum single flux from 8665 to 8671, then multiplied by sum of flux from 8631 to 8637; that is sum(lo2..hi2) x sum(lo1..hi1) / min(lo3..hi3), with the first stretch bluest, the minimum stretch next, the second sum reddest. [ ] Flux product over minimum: 360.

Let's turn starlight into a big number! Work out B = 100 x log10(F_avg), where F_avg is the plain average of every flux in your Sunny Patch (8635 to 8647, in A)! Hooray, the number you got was 147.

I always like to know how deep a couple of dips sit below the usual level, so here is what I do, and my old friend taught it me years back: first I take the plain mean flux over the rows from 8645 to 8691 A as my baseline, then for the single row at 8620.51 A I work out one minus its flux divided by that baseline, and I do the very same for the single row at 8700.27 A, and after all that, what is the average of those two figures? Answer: -0.048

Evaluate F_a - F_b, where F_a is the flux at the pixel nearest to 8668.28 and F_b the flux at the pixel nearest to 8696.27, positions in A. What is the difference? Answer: -1.3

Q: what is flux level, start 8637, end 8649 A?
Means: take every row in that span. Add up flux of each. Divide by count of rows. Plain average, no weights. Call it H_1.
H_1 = 29.4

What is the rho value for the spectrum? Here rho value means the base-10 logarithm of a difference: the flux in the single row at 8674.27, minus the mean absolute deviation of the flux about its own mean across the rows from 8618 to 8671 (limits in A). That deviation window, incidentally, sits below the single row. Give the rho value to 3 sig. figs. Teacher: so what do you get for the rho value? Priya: 1.39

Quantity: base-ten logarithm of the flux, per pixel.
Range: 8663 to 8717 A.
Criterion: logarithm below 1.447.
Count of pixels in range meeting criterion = 11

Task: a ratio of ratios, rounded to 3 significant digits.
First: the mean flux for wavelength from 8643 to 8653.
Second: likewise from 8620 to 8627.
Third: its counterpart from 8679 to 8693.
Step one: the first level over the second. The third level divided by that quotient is 27.4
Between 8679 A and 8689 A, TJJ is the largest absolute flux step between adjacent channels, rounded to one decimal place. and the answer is 4.7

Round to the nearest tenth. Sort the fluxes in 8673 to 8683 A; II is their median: 28.4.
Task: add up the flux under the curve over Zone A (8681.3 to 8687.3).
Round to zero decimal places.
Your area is 170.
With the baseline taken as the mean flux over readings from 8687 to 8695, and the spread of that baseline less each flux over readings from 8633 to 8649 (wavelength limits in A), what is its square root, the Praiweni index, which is 1.0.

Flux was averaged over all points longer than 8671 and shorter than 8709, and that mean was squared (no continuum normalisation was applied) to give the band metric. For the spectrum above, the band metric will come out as 782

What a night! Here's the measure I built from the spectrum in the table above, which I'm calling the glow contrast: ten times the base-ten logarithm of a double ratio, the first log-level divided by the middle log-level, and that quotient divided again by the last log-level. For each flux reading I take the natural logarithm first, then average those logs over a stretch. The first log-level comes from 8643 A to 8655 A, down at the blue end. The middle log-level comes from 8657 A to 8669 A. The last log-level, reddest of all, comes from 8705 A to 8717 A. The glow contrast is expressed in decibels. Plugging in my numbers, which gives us -4.98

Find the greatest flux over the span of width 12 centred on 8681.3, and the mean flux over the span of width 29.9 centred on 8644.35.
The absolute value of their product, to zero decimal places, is 832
